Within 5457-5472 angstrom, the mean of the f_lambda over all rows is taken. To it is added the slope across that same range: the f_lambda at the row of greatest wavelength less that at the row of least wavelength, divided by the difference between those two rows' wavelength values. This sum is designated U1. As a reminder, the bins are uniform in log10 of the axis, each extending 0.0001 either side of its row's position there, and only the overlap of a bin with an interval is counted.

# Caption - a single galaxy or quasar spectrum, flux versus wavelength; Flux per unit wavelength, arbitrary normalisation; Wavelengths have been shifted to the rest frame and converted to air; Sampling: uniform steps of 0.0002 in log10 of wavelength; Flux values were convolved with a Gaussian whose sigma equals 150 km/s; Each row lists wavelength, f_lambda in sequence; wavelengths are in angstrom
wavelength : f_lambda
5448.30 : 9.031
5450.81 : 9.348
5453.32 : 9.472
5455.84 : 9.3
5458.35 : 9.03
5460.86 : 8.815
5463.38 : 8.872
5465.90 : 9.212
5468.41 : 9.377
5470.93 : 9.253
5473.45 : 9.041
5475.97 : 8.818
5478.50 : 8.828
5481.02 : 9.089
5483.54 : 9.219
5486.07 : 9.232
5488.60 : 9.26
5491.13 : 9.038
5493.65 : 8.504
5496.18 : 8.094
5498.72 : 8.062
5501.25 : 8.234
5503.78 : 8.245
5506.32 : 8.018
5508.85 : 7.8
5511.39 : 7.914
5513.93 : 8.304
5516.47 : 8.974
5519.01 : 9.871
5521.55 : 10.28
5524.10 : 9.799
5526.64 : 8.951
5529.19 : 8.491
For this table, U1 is 9.11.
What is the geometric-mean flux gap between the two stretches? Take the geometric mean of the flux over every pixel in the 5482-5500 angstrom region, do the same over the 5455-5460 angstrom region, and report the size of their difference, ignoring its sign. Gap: 0.4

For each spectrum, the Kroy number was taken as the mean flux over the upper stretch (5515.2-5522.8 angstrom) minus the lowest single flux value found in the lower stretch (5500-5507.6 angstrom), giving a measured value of 1.7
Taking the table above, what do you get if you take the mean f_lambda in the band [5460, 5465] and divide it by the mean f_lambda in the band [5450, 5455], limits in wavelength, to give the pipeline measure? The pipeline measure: 0.94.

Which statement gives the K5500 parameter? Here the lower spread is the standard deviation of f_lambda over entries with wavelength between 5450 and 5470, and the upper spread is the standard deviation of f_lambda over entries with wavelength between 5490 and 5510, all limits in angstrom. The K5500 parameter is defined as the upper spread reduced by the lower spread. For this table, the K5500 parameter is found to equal 0.13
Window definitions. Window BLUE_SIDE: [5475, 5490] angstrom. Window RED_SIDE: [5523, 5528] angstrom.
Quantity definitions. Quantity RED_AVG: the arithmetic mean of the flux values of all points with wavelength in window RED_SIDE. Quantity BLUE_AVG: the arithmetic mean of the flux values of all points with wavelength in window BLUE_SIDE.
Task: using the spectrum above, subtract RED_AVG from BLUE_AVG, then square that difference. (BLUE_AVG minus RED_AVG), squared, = 0.1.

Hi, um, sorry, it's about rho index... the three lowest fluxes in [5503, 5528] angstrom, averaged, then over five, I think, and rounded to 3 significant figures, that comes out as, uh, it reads 1.58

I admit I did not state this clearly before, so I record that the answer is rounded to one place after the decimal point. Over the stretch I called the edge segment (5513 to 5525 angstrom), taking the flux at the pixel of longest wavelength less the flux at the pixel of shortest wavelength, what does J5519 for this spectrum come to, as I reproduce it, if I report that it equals 1.5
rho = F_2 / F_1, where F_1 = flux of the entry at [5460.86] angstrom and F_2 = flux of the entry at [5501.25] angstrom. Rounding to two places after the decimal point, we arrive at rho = 0.93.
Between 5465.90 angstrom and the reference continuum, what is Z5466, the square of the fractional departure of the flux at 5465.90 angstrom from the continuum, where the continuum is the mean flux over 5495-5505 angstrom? 0.017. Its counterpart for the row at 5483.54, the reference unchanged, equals 0.017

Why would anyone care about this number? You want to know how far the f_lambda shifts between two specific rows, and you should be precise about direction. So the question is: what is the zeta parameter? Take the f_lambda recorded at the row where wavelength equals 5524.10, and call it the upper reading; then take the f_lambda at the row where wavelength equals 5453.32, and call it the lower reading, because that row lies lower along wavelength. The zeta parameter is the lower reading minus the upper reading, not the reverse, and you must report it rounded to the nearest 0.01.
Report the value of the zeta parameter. -0.33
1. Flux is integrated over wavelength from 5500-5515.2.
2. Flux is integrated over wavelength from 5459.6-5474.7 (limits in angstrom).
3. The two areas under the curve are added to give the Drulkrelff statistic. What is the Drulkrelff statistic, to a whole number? 260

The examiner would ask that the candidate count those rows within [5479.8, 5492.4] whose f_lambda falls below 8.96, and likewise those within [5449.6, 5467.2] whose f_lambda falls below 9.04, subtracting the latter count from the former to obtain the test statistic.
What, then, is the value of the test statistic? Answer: -3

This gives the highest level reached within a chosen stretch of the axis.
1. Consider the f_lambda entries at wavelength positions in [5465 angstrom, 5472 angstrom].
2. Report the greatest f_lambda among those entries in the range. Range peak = 9.377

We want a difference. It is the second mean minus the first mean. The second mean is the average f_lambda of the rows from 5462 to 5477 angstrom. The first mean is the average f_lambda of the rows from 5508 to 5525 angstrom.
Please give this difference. 0.10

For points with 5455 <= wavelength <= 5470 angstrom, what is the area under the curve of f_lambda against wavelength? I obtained 137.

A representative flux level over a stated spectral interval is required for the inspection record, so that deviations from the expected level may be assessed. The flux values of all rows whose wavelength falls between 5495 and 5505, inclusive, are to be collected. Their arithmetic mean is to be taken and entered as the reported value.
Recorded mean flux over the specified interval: 8.2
